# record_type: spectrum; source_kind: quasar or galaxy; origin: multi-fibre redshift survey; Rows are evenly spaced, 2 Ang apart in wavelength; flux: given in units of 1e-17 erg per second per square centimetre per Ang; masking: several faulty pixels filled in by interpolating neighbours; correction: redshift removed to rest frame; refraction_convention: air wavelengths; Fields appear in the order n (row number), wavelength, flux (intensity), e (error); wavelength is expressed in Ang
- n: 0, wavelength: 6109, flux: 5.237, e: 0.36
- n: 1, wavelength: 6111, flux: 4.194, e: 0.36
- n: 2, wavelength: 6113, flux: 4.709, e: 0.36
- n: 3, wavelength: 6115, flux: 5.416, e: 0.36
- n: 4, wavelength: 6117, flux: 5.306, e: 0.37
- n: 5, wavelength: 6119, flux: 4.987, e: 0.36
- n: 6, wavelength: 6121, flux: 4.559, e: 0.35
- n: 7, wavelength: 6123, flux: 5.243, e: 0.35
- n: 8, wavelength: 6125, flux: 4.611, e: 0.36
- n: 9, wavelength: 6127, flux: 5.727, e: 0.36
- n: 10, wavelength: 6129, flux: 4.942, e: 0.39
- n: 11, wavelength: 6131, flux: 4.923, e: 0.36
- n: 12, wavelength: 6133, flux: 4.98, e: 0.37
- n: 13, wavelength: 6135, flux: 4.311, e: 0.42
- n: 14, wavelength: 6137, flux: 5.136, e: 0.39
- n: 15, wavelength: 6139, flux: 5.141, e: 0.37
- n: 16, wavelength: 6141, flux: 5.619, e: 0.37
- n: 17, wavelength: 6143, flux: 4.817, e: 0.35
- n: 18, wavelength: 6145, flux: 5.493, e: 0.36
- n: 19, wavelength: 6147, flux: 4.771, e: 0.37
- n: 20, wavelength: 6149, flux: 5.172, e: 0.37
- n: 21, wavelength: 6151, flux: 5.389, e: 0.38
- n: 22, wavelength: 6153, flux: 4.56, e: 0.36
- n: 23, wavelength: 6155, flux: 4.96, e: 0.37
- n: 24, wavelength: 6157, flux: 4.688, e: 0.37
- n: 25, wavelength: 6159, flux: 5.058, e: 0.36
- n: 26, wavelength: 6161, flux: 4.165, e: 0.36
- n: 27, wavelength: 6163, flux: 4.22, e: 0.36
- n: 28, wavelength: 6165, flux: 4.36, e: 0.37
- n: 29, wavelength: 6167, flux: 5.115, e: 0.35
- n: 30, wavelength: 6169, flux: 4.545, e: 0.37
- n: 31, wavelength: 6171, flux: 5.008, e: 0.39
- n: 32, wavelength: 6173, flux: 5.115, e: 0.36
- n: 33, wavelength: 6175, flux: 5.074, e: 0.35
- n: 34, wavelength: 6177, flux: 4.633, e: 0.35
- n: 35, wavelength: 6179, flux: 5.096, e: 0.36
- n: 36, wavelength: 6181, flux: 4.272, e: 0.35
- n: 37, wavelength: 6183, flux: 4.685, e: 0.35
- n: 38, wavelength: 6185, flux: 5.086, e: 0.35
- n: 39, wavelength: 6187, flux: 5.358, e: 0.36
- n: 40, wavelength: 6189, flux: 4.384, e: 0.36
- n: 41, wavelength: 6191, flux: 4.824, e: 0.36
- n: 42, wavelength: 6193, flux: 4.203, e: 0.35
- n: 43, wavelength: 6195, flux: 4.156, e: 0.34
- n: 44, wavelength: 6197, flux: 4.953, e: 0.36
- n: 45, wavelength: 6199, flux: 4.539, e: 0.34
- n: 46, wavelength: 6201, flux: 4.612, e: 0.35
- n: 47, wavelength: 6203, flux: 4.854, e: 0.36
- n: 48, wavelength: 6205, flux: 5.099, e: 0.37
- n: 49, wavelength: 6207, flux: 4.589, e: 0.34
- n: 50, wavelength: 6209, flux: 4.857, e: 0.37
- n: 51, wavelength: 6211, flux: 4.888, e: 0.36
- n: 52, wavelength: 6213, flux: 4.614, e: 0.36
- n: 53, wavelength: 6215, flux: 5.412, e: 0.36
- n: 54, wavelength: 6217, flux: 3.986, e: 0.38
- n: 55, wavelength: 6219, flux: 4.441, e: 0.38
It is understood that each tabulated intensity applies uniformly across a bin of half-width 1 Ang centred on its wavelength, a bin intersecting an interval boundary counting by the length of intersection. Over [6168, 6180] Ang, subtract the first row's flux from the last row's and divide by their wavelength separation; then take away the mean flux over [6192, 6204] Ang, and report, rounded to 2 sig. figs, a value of -4.5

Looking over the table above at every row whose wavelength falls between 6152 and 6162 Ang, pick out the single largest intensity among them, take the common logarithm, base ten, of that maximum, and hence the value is 0.704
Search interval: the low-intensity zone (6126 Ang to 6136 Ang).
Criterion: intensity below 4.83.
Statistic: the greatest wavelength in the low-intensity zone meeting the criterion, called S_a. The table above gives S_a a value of 6135 Ang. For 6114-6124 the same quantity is 6121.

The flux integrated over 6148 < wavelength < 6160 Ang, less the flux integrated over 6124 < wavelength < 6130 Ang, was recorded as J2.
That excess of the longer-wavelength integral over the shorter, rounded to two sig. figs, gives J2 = 29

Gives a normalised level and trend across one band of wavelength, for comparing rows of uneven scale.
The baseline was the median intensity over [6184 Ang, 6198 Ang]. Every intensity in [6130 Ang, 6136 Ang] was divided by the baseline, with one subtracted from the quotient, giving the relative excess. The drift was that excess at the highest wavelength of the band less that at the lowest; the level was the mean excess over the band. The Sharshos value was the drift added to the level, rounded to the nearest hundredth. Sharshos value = -0.14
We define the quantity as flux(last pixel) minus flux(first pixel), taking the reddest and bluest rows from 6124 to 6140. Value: 0.5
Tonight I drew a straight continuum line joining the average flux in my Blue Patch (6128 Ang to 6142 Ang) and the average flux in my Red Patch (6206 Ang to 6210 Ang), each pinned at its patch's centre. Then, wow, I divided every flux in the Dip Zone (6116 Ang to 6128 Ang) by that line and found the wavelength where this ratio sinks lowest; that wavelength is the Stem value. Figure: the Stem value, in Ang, 6121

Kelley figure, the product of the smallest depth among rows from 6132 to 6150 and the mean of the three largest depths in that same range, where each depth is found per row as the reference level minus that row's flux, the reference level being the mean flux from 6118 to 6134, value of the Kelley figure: -0.23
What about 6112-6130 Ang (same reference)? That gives -0.27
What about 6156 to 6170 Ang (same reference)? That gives -0.09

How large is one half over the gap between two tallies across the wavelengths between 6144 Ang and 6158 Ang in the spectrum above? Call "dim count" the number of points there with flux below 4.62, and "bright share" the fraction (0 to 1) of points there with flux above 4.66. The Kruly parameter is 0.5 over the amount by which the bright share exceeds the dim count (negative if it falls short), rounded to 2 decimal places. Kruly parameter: -3.50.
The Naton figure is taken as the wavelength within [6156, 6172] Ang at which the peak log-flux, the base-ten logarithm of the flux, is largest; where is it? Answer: 6167 Ang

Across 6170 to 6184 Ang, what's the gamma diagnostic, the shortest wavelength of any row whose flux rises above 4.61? 6171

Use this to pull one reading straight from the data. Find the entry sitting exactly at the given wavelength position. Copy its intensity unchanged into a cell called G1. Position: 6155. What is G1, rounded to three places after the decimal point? 4.960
